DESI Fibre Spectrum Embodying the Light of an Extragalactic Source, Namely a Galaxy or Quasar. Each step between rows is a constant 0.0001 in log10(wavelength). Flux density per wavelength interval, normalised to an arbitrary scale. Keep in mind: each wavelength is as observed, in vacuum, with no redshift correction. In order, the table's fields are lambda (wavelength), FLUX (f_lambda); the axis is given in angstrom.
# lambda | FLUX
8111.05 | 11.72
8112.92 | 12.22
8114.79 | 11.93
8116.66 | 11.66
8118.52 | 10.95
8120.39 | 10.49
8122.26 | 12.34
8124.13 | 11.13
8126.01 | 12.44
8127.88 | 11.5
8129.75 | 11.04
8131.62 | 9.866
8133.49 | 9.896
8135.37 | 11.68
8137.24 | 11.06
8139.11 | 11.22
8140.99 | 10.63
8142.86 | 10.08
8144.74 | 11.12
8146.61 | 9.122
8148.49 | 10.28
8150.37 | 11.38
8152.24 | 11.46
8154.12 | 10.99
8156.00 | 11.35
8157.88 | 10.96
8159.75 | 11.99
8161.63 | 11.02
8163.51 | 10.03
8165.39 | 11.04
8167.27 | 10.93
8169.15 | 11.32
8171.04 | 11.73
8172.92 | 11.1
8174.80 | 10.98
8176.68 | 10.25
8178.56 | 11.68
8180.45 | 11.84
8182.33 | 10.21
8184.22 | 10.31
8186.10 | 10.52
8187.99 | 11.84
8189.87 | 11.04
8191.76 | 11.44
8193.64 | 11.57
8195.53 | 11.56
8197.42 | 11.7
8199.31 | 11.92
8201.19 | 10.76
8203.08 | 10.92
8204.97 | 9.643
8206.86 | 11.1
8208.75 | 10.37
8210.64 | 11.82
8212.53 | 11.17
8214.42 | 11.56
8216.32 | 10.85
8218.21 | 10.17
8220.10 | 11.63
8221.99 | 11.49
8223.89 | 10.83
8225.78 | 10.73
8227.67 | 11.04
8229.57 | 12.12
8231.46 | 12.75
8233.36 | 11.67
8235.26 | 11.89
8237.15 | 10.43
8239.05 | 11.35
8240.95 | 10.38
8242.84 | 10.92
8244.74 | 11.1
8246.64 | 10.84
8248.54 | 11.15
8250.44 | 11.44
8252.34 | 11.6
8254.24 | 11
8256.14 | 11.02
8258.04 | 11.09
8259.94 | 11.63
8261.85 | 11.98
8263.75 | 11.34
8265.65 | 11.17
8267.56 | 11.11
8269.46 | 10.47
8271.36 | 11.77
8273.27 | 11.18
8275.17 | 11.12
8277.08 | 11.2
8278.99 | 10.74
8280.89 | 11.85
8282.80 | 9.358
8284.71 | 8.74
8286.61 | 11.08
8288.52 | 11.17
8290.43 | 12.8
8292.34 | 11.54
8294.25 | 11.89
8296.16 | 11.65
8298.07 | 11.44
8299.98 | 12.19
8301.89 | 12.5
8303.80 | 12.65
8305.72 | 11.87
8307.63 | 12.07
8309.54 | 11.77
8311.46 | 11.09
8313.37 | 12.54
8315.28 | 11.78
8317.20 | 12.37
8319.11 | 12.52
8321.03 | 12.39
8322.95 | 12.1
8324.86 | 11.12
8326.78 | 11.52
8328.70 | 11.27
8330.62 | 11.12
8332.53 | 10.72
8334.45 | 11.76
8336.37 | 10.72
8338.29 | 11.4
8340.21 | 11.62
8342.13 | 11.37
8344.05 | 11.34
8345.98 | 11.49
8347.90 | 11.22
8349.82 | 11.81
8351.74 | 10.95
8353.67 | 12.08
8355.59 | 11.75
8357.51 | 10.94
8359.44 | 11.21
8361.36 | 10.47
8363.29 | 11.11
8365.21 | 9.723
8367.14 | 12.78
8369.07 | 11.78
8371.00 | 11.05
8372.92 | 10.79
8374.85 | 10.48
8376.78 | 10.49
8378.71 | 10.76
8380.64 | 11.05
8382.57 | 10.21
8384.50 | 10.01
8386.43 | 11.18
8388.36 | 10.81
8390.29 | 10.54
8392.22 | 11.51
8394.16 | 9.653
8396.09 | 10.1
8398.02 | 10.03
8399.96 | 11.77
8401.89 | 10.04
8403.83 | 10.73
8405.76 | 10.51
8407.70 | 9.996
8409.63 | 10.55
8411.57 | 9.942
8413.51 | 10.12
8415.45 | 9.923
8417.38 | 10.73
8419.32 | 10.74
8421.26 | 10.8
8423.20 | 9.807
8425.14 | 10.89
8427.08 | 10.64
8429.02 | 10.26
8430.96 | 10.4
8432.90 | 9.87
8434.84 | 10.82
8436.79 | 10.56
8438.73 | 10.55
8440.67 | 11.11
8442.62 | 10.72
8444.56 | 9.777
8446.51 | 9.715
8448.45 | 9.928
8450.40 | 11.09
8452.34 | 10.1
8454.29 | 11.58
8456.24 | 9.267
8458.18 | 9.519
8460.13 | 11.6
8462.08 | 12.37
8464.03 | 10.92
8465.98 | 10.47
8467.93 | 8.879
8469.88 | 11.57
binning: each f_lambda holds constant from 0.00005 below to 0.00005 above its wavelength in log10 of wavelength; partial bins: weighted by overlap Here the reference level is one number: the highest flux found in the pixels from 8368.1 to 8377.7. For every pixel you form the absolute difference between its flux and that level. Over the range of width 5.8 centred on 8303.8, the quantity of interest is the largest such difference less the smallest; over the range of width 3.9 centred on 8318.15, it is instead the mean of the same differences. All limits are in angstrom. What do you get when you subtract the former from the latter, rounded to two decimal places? -0.12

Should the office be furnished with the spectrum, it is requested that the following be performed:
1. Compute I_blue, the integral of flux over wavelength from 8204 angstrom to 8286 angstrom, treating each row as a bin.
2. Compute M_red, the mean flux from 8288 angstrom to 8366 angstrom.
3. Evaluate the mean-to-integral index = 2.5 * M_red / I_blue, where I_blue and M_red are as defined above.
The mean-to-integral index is 0.032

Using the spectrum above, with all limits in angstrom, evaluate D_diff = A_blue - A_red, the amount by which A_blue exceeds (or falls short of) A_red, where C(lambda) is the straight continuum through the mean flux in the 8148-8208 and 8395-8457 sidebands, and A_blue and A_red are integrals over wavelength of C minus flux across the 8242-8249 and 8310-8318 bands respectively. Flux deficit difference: 9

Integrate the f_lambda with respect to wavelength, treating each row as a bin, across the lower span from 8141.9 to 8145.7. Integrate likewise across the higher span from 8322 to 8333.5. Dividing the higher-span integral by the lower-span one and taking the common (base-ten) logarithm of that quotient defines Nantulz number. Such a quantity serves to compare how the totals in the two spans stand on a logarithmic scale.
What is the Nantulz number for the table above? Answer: 0.51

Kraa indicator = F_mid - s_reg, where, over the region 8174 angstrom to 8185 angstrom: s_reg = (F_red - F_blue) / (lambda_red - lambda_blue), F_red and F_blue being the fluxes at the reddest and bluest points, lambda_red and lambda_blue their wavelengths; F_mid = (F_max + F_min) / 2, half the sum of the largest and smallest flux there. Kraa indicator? 11.1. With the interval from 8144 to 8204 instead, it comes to 10.6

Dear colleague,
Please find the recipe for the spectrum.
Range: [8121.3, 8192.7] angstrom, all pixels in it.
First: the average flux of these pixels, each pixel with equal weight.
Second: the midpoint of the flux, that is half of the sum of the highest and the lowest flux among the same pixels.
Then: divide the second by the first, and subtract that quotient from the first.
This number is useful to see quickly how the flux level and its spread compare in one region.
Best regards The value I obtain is 10.0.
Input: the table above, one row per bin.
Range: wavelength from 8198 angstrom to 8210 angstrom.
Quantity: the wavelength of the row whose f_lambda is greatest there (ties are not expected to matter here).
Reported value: 8199.31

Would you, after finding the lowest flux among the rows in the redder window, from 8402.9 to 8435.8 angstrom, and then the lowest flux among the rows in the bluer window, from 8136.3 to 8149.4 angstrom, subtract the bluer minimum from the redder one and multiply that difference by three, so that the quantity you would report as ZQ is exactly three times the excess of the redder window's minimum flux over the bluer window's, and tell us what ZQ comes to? 2.1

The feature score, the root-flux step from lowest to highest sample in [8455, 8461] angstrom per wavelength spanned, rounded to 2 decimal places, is 0.09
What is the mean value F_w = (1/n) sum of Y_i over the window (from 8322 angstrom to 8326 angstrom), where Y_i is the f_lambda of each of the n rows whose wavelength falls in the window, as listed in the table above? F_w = 11.6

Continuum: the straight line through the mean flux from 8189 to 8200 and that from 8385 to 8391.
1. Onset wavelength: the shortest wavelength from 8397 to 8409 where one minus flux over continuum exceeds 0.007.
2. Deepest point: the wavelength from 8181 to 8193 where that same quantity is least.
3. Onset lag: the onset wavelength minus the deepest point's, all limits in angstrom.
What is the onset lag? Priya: 210.0 angstrom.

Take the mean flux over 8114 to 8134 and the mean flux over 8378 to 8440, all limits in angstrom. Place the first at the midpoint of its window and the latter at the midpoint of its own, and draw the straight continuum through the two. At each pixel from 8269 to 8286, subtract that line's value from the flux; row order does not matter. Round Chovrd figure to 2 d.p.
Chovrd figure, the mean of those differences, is -0.10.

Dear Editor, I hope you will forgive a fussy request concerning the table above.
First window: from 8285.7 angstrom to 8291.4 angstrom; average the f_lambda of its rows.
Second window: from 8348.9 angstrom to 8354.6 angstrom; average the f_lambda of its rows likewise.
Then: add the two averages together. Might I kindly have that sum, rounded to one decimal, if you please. 23.3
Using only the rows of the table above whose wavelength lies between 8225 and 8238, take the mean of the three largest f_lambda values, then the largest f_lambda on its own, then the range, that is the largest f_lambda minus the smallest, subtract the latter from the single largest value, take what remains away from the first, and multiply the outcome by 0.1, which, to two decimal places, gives 0.18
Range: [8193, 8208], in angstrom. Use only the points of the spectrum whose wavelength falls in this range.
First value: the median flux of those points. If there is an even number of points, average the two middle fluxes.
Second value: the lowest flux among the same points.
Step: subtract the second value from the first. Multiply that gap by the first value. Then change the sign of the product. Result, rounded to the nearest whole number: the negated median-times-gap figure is -19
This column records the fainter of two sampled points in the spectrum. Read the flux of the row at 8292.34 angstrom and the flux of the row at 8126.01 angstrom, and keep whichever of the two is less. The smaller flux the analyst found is 11.5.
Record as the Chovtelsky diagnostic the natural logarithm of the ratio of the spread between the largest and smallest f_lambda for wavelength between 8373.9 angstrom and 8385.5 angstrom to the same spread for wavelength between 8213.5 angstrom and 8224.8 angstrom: -0.34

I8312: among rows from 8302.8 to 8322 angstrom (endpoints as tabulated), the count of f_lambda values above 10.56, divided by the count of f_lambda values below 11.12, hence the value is 10.0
